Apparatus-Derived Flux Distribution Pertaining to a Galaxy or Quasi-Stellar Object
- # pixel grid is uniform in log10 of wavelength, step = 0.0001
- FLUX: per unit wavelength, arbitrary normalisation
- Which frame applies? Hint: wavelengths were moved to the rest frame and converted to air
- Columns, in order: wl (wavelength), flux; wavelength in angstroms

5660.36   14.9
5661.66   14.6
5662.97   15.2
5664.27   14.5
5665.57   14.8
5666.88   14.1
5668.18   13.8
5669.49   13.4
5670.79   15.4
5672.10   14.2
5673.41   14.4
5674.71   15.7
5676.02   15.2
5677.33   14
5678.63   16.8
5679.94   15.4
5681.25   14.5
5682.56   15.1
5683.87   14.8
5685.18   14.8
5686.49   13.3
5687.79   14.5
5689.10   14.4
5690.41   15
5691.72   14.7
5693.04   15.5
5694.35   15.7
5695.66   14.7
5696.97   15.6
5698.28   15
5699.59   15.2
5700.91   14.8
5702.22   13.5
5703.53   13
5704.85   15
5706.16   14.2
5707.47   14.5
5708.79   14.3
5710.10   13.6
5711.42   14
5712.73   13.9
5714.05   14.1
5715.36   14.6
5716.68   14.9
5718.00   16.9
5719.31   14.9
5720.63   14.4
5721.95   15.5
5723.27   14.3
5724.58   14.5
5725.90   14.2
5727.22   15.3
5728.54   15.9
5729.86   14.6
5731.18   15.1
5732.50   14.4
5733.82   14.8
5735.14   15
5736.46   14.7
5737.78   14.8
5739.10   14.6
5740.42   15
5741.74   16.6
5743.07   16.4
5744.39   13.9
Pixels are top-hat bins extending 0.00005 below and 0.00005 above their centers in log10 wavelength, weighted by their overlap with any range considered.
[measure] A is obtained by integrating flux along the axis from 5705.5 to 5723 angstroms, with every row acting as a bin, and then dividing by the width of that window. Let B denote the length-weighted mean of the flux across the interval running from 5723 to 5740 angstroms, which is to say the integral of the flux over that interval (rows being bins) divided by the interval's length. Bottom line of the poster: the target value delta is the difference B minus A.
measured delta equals 0.2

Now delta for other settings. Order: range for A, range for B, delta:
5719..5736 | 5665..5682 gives -0.1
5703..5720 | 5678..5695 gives 0.5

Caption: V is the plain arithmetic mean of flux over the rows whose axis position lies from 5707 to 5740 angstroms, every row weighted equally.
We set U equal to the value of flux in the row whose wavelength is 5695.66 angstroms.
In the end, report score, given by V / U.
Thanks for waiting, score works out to 1.00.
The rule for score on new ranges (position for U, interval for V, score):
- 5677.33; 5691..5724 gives 1.05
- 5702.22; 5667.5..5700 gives 1.10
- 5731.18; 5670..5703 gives 0.99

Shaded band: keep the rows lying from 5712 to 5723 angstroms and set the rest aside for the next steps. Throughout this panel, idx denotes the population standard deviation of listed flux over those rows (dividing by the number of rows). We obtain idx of 0.89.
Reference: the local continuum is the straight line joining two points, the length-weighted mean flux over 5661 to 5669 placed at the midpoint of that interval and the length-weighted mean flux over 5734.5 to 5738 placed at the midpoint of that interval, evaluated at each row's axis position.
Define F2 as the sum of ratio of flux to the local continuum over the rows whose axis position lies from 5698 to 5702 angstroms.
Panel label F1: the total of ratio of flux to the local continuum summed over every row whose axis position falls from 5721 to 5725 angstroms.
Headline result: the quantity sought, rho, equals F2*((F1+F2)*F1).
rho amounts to 55.9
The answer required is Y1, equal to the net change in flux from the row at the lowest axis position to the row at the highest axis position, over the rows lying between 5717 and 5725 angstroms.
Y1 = -2.4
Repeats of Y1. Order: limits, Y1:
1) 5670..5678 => -1.4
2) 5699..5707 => -1.0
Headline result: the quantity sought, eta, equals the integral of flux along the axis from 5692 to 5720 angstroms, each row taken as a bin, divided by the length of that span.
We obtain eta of 14.66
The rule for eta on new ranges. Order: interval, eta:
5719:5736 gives 14.83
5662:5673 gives 14.42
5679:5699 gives 14.89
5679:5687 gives 14.73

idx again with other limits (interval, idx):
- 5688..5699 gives 0.45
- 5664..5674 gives 0.57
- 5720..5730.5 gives 0.60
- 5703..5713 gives 0.56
